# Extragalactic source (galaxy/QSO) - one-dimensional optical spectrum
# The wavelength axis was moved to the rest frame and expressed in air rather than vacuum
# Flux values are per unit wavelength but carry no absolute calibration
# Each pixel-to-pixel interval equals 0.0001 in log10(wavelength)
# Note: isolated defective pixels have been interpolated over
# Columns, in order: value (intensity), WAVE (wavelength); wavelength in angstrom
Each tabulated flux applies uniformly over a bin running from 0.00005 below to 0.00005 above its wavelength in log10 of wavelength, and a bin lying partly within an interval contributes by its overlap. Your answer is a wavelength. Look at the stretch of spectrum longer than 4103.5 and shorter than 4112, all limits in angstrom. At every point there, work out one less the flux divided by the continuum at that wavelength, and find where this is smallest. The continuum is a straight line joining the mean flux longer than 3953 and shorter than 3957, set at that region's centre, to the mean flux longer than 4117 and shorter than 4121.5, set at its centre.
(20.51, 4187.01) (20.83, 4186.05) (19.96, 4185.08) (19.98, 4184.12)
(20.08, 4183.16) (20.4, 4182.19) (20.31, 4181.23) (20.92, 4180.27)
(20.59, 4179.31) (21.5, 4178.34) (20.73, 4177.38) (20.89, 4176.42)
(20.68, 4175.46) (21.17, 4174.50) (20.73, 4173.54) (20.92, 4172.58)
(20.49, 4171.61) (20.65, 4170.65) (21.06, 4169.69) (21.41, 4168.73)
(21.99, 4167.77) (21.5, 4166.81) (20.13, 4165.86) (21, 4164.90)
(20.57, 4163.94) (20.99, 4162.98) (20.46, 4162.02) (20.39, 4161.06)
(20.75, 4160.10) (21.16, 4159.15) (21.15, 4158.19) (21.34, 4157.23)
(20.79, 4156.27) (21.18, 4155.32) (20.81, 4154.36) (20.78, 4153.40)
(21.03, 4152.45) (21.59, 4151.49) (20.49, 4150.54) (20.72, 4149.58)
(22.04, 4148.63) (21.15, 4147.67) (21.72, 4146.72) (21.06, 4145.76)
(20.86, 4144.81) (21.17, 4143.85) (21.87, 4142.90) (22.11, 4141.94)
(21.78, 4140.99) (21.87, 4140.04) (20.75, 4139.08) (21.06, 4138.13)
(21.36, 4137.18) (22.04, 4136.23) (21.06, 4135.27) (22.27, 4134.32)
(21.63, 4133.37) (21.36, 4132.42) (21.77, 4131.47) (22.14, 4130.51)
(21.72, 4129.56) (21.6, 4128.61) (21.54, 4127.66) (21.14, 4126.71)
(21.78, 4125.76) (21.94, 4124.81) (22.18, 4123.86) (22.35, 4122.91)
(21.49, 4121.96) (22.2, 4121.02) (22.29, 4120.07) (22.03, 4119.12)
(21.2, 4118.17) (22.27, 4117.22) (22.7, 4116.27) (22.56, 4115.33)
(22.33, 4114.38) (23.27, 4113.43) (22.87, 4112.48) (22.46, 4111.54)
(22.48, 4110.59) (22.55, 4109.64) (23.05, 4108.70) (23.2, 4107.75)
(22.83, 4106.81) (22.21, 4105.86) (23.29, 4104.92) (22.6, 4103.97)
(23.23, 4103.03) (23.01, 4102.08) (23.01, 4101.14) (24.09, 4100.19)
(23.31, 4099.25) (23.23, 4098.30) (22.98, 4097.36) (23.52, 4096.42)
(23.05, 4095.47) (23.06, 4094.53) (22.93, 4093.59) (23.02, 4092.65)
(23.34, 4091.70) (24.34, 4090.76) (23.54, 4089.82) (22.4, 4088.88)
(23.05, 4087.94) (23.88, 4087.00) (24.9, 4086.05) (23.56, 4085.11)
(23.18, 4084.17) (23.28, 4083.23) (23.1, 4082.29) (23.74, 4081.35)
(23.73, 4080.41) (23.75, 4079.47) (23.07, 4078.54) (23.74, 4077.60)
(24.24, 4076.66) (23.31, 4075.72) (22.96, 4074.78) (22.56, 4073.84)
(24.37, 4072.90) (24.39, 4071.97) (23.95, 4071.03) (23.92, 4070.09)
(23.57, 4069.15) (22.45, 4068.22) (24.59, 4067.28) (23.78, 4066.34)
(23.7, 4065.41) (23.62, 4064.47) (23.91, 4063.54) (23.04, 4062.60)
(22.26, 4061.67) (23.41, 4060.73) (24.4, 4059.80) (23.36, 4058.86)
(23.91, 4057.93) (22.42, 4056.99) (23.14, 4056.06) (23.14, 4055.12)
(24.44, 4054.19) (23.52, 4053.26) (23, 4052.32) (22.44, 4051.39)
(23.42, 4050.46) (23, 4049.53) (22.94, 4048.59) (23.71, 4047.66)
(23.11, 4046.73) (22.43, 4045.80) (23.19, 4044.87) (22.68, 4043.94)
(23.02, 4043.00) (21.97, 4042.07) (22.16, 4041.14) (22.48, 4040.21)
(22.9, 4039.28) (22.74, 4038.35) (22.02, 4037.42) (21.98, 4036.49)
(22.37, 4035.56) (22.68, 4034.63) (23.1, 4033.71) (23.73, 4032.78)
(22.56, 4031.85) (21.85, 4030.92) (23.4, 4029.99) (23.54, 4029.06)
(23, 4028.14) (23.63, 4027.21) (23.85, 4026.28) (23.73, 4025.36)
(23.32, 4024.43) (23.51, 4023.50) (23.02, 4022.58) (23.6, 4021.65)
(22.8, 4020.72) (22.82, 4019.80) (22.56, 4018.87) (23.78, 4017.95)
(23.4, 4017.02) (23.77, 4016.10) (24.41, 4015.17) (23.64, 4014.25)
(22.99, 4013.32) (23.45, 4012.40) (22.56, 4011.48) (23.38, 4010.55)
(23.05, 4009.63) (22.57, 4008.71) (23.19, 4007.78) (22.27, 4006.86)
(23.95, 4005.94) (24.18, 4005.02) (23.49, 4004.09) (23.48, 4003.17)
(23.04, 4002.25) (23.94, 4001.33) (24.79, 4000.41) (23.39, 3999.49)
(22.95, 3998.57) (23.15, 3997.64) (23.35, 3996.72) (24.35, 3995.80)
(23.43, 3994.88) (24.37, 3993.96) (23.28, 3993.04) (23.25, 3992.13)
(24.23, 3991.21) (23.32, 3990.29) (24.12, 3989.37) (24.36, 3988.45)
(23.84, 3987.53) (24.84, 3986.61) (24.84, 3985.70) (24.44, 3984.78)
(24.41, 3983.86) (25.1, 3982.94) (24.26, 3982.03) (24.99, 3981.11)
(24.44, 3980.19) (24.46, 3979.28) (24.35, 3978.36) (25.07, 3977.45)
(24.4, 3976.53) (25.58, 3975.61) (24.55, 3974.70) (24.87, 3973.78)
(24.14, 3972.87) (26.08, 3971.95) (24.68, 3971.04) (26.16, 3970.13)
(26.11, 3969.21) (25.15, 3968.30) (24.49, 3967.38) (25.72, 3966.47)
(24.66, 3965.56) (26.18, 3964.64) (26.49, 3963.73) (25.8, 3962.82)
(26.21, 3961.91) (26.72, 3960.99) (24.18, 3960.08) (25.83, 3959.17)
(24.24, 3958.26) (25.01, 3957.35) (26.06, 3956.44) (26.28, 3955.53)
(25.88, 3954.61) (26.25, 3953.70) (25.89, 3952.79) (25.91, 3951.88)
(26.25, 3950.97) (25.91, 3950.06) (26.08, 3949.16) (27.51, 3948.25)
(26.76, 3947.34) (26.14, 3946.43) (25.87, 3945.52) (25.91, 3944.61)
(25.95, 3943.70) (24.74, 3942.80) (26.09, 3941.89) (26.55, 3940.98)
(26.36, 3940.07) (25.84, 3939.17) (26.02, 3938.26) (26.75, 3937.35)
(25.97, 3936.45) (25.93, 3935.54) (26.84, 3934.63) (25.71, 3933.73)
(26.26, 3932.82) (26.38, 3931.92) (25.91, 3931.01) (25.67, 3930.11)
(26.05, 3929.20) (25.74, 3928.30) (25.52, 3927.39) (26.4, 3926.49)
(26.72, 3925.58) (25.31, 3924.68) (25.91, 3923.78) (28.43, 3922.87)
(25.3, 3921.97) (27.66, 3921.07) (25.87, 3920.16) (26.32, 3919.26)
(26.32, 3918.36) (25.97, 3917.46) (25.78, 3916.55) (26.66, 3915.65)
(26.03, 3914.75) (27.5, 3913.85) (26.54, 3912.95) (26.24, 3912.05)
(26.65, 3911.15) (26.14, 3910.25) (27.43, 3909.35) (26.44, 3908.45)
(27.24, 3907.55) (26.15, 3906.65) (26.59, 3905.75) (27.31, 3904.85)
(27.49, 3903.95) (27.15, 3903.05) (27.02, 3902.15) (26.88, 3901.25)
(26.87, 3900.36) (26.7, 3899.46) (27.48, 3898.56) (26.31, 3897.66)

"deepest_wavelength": 4104.92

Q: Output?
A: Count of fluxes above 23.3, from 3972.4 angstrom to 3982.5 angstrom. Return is 11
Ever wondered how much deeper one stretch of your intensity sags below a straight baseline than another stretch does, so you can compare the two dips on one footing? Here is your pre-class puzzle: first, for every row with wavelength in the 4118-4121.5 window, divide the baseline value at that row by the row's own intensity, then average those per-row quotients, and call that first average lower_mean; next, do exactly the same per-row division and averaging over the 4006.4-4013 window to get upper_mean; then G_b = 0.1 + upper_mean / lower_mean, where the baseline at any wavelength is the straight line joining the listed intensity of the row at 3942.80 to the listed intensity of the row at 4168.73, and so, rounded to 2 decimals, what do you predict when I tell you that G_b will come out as 1.13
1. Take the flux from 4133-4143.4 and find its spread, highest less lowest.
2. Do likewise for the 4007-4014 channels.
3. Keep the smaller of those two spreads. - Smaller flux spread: 0.9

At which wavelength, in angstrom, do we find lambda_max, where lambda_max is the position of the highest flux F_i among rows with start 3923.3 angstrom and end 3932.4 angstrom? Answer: 3925.58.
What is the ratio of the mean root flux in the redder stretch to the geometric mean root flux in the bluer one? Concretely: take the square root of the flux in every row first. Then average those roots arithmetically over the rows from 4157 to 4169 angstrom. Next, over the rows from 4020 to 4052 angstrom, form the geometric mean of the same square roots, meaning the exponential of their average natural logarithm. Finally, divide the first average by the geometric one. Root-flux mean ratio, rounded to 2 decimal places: 0.96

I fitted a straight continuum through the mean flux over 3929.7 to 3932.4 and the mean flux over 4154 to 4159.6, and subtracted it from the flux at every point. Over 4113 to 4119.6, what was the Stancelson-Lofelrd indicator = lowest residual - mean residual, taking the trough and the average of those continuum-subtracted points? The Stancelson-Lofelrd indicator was -1.1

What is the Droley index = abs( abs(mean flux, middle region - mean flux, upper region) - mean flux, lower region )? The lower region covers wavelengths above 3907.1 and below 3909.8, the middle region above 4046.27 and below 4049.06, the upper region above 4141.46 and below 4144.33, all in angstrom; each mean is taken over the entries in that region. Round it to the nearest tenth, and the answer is 25.5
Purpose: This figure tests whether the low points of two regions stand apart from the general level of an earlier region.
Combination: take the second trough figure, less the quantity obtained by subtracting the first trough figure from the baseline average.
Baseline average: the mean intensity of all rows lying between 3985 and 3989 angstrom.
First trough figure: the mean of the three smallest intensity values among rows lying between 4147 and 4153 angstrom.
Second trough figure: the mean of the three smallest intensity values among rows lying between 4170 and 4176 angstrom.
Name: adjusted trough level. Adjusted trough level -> 16.9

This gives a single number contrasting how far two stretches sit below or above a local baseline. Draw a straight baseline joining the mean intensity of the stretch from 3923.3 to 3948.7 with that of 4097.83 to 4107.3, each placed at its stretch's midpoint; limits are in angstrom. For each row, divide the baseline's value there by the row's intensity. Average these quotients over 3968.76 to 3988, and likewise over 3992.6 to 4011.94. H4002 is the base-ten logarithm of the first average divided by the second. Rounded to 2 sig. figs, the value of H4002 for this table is -0.018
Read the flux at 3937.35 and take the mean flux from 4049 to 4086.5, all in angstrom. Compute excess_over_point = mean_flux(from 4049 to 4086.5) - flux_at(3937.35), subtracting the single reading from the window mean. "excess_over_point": -3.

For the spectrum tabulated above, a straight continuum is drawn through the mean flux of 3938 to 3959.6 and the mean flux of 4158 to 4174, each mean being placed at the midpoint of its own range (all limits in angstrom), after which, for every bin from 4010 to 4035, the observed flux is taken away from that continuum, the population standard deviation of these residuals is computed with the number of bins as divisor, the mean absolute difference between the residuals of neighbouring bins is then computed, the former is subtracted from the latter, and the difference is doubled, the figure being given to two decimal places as 0.11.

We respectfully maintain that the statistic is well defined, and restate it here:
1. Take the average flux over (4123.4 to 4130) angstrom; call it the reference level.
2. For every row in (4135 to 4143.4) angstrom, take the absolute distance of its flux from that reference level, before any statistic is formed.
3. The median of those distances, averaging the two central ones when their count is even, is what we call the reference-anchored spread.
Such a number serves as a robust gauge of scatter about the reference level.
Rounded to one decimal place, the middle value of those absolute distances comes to 0.3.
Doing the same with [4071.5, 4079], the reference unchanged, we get 1.8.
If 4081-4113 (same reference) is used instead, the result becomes 1.4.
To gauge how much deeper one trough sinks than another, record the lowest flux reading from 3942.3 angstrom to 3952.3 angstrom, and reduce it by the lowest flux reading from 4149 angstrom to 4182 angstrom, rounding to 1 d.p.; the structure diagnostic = 4.6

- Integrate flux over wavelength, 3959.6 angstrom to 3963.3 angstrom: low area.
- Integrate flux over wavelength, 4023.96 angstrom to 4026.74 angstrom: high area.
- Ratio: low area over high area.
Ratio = 1.4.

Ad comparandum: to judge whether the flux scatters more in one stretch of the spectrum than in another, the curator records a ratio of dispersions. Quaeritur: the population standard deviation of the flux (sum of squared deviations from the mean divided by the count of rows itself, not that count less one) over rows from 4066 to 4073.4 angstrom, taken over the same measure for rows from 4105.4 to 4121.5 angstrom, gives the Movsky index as 1.31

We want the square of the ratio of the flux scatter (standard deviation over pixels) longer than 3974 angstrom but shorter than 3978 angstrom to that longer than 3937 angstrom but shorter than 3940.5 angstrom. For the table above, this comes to 1.8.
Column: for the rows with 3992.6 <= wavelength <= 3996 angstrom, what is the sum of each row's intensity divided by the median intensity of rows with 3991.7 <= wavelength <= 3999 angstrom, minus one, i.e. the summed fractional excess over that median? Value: 0.09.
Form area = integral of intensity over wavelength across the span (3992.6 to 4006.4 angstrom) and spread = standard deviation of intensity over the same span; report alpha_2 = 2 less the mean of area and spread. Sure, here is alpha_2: -162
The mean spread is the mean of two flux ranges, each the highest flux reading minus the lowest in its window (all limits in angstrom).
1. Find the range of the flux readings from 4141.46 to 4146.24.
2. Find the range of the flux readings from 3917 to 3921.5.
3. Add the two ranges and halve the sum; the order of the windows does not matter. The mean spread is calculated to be 1.52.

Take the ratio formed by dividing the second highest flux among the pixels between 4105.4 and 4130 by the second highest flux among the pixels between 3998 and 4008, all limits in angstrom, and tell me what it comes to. 0.96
